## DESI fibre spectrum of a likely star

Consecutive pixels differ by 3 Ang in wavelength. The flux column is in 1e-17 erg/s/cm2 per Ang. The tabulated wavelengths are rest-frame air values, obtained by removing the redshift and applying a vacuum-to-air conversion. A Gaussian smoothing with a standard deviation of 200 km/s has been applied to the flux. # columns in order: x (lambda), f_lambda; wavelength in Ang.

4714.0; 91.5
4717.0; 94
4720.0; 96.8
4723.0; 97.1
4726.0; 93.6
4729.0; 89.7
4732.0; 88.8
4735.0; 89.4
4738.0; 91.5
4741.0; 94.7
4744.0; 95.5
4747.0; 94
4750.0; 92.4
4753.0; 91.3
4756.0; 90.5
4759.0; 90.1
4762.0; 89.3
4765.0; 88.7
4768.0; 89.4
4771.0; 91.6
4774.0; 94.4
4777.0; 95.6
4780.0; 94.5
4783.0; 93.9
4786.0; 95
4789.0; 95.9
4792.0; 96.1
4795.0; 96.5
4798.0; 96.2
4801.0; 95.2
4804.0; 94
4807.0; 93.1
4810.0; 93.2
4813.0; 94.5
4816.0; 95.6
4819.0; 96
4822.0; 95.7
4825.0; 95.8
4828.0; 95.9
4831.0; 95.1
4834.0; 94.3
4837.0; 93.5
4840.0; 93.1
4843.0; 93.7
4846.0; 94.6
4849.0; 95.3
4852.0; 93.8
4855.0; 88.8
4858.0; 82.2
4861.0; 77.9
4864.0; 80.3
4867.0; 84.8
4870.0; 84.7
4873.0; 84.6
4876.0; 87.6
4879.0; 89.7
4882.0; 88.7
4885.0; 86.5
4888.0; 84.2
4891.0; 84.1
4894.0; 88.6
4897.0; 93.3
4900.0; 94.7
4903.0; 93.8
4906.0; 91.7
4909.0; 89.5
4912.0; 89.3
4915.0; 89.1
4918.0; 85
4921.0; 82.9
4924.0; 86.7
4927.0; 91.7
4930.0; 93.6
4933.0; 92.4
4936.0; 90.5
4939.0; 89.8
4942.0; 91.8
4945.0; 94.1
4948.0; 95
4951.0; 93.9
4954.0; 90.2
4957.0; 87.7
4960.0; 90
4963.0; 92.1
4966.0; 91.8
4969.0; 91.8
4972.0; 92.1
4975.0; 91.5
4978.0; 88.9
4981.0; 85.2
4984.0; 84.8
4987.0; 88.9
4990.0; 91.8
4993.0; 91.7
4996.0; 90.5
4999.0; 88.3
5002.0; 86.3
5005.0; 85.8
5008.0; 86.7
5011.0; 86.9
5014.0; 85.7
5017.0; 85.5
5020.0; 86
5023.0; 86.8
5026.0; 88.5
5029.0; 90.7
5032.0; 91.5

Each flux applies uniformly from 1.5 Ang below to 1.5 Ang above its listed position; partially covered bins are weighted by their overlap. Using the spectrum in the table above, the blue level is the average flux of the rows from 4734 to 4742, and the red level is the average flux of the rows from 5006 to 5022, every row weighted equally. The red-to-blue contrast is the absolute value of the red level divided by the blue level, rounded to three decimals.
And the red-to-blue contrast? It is 0.938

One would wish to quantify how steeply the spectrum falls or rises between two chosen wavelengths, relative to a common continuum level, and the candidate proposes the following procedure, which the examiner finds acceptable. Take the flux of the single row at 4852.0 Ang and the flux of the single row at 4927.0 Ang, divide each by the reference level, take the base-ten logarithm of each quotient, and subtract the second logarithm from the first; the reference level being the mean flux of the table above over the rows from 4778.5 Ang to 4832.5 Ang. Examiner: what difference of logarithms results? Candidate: 0.010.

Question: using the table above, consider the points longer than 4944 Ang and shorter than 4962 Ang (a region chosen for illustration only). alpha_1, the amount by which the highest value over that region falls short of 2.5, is -92.5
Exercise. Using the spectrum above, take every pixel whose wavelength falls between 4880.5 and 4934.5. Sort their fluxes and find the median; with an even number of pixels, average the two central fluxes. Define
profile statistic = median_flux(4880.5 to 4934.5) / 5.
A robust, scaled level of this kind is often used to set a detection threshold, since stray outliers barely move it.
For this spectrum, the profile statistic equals 17.8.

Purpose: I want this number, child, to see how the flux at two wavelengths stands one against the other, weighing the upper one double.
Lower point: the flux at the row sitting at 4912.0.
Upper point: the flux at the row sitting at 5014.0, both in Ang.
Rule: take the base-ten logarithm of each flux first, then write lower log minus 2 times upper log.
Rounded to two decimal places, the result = -1.92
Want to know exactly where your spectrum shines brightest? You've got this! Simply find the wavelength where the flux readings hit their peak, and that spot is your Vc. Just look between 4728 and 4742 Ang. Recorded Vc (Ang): 4741.0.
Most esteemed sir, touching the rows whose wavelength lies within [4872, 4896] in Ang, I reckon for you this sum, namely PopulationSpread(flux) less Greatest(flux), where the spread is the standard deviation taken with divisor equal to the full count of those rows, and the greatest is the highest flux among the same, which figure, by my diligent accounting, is -87.6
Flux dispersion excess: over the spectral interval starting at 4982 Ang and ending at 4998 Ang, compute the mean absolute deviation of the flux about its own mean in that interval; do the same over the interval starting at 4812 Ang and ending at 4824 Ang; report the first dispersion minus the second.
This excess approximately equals 1.7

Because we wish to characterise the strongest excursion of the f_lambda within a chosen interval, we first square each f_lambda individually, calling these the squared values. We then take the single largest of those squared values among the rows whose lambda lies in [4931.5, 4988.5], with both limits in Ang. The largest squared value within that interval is 9025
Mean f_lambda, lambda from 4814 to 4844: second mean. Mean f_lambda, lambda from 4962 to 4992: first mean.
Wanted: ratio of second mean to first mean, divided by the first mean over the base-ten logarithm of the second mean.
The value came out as 0.0232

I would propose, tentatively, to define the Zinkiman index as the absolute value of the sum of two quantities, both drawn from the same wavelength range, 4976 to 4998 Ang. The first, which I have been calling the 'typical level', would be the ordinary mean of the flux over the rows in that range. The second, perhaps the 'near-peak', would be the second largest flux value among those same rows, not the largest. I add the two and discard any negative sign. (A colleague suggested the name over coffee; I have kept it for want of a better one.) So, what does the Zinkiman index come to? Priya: 181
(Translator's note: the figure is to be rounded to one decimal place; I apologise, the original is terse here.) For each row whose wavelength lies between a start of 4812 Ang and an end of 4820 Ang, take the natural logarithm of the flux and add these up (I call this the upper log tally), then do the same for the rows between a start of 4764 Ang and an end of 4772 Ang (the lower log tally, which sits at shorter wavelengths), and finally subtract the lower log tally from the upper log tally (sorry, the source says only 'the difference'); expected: 0.2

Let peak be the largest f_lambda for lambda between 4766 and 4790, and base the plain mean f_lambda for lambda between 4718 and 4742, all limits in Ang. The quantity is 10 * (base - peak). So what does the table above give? -32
